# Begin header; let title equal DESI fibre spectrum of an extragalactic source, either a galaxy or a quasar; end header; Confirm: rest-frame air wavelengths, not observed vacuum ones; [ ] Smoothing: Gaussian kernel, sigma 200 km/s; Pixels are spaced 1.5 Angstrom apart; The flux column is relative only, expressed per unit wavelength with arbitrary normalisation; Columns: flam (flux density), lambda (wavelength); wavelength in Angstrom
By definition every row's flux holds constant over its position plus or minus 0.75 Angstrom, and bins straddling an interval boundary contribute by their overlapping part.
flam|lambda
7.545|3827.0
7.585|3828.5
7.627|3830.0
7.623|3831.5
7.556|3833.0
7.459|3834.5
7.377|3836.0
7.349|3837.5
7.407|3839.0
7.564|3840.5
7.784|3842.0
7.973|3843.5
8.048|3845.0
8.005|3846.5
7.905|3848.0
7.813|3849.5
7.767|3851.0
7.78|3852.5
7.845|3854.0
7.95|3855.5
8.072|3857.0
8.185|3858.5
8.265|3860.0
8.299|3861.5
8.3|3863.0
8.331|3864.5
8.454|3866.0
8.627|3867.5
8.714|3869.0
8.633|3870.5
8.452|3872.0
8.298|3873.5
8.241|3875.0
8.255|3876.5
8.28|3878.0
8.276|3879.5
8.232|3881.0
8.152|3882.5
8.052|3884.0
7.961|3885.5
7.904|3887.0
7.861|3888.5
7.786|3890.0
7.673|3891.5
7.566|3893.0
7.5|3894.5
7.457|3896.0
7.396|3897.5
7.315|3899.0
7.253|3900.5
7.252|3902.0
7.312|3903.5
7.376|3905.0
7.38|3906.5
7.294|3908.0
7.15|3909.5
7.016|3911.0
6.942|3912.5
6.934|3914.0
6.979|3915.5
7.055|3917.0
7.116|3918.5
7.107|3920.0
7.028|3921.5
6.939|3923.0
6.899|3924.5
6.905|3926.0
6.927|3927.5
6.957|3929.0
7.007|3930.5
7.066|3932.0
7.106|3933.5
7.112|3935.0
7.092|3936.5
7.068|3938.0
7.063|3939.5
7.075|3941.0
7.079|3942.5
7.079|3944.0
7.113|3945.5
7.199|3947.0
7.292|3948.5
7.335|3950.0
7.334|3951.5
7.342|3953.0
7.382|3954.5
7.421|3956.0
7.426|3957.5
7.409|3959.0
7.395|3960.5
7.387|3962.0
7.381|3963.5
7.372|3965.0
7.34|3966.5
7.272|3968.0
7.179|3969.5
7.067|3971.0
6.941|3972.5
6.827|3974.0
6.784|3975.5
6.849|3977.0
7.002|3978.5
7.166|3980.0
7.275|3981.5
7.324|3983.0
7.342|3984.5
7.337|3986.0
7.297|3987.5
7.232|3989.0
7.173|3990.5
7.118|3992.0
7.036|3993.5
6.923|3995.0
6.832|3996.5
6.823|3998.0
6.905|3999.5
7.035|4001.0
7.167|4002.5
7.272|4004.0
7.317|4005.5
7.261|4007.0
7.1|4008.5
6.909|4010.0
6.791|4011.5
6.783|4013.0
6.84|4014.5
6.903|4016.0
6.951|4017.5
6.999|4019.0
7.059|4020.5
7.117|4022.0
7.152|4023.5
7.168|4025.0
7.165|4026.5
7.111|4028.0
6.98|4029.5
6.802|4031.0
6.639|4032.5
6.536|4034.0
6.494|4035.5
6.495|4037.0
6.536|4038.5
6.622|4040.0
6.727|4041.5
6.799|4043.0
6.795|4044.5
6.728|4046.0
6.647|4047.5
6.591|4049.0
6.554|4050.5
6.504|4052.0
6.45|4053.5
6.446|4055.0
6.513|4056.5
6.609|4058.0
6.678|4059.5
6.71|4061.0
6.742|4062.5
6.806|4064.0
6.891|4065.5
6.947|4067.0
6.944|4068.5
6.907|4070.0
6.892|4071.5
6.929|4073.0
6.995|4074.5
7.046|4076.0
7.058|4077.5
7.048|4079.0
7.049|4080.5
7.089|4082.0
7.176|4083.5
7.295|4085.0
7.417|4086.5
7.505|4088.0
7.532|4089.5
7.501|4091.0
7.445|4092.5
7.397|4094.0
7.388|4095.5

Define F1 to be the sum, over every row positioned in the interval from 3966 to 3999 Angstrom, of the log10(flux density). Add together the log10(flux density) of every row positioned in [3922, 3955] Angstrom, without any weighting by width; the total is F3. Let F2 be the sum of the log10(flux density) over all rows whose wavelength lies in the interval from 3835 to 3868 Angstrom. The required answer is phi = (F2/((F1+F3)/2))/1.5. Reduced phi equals 0.705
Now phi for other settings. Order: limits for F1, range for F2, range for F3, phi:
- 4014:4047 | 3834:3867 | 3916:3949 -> 0.711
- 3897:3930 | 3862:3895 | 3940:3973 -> 0.709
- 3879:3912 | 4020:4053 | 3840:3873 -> 0.619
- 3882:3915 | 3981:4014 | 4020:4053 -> 0.666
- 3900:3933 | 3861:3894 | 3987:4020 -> 0.718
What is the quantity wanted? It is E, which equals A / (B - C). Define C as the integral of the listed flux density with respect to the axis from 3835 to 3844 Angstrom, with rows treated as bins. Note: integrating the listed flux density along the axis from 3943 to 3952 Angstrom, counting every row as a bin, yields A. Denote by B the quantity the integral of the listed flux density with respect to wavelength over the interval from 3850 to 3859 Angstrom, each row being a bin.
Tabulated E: 20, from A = 65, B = 71.3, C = 68.1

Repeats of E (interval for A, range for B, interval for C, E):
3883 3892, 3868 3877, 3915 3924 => 6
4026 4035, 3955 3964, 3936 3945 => 21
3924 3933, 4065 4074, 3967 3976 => -66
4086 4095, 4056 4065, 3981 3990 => -12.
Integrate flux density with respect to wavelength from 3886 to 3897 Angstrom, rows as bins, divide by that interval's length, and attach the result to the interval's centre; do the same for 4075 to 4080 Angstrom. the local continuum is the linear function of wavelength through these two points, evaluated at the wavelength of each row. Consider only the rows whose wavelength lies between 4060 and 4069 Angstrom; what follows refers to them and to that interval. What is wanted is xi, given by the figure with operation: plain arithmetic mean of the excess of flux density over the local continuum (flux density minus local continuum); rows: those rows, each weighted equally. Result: -0.3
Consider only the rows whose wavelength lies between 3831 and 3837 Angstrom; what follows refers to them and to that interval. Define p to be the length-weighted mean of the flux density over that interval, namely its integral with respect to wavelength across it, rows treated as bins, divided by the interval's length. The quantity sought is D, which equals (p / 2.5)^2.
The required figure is 9.0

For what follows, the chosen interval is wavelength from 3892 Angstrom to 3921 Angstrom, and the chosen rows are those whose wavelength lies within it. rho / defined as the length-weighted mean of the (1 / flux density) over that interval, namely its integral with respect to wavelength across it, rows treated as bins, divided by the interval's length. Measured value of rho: 0.138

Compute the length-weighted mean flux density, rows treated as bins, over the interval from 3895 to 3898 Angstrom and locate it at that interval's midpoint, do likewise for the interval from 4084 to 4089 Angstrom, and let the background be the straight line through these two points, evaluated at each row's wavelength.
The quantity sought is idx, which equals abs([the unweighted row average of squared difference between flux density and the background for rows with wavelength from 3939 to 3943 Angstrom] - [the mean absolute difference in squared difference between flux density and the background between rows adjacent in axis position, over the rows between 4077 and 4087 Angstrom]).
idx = 0.10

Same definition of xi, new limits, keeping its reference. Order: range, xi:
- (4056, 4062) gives -0.5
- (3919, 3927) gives -0.6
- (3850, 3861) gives 0.2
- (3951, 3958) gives -0.1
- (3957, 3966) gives 0.0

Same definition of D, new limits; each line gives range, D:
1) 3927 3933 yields 7.8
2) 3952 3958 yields 8.7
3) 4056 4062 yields 7.0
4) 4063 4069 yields 7.6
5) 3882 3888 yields 10.3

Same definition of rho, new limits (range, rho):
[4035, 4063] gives 0.151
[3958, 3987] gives 0.139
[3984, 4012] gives 0.141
